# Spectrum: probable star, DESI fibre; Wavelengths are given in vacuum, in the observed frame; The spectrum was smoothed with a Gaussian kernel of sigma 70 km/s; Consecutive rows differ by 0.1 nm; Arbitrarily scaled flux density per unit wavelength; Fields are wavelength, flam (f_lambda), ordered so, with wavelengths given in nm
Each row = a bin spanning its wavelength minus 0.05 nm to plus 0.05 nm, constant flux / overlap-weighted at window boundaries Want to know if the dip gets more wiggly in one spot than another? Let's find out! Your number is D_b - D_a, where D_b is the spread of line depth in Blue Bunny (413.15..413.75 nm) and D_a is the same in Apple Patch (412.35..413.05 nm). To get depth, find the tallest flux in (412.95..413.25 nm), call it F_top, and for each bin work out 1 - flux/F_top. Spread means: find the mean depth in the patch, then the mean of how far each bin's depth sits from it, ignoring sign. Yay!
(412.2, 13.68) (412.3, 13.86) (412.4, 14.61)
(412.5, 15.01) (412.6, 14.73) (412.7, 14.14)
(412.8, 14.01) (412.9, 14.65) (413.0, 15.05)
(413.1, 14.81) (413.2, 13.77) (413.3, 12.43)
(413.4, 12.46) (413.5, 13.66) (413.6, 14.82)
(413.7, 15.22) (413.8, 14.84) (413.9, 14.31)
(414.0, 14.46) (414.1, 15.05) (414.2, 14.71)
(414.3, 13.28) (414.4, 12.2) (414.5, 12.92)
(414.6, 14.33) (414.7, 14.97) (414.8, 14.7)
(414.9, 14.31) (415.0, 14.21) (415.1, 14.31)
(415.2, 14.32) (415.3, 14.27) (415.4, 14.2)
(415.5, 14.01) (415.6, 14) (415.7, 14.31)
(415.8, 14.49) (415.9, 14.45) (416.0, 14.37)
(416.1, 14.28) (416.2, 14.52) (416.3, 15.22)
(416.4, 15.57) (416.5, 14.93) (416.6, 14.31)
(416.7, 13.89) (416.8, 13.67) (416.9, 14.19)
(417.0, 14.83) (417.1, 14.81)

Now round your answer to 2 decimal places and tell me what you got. 0.04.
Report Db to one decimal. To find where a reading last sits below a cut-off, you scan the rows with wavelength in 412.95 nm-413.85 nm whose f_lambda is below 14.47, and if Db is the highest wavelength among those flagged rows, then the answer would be 413.5 nm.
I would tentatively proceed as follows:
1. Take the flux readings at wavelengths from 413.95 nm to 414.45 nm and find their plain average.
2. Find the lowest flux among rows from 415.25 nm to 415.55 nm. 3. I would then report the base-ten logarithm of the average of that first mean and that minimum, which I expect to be 1.145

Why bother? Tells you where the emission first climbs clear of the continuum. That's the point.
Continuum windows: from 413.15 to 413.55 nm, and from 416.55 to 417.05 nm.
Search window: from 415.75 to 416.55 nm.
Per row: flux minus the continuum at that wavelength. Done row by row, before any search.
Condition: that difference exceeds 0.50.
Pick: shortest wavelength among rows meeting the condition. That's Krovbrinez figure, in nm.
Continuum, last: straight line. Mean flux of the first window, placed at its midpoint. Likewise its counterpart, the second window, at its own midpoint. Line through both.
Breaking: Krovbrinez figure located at 415.8 nm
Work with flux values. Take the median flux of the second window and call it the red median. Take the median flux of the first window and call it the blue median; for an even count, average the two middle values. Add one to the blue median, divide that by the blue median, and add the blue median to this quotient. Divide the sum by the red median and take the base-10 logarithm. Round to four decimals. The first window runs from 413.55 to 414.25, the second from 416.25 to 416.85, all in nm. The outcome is 0.0361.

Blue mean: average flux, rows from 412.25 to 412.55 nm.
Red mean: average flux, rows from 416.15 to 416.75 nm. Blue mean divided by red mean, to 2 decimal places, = 0.98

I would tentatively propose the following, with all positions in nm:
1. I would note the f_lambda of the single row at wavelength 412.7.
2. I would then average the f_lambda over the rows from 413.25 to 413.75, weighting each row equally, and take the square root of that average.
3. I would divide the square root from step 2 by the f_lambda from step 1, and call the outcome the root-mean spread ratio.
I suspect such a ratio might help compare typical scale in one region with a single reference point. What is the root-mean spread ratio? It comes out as 0.262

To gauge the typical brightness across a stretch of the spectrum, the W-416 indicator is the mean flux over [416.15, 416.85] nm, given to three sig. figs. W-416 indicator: 14.6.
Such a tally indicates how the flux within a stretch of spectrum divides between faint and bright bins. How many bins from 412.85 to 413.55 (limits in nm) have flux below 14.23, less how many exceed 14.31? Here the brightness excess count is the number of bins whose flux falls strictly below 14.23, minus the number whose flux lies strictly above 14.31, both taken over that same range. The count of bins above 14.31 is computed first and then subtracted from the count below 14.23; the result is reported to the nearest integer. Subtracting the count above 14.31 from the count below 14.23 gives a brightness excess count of 1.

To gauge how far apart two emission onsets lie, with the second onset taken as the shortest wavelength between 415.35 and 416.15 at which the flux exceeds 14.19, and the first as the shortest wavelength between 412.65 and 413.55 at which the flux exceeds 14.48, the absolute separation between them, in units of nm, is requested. 2.50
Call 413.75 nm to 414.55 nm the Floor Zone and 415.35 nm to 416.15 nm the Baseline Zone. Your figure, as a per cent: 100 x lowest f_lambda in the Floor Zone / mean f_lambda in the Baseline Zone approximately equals 85.5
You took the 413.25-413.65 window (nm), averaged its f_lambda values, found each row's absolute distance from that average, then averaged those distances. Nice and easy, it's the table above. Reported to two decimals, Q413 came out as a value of 0.90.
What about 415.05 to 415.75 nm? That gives 0.11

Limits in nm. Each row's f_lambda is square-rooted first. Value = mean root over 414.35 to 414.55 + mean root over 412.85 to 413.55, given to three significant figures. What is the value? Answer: 7.26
